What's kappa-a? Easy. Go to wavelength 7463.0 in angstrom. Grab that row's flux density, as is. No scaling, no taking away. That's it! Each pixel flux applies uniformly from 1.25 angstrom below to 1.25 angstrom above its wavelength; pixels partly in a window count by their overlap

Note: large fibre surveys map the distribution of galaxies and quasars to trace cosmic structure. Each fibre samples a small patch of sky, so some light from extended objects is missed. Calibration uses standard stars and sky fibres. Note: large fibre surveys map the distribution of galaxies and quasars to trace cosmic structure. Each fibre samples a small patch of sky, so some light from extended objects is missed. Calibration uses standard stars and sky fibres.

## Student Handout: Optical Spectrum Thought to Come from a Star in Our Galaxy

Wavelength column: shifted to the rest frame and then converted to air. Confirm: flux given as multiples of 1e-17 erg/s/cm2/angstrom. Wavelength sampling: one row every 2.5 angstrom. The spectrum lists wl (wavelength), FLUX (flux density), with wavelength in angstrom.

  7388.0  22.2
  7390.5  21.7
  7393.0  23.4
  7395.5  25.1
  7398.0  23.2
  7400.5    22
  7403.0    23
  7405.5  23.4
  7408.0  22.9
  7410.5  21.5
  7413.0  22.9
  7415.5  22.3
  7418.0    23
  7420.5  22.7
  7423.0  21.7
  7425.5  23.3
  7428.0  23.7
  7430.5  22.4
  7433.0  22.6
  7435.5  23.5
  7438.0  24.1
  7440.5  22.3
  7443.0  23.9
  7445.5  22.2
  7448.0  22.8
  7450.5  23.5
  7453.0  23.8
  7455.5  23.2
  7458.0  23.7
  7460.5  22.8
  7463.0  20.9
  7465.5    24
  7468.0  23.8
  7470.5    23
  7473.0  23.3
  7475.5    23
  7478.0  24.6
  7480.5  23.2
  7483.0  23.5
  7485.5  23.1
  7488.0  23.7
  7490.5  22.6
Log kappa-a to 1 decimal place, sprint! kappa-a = 20.9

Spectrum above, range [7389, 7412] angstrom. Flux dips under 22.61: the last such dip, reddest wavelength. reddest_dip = 7410.5 angstrom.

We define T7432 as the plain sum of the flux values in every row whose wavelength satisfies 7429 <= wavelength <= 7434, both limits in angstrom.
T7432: 45.0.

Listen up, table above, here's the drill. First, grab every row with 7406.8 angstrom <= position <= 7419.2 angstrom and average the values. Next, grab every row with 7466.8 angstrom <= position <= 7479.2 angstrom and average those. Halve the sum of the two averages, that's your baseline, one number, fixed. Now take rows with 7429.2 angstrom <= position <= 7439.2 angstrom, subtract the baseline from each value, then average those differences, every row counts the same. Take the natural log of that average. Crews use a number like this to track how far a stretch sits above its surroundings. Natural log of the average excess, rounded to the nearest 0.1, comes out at -2.1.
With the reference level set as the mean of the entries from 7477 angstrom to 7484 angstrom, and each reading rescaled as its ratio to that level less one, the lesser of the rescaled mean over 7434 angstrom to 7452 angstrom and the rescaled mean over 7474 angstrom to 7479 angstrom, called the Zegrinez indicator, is -0.024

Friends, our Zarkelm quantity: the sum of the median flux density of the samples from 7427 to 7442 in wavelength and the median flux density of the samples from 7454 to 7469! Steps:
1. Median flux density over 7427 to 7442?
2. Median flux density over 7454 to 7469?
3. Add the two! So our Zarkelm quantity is 46.5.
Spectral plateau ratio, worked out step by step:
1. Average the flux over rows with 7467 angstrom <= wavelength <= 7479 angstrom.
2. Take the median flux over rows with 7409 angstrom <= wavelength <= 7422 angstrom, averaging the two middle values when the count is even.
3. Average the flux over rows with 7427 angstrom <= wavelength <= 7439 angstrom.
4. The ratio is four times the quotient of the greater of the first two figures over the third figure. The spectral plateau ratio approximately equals 4.048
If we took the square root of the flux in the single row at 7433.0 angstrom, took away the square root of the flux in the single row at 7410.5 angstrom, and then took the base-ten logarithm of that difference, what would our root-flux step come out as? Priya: -0.93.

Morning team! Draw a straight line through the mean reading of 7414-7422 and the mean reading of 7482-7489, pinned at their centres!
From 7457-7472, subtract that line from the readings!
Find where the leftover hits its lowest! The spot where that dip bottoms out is 7463.0 angstrom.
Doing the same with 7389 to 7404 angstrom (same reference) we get 7390.5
